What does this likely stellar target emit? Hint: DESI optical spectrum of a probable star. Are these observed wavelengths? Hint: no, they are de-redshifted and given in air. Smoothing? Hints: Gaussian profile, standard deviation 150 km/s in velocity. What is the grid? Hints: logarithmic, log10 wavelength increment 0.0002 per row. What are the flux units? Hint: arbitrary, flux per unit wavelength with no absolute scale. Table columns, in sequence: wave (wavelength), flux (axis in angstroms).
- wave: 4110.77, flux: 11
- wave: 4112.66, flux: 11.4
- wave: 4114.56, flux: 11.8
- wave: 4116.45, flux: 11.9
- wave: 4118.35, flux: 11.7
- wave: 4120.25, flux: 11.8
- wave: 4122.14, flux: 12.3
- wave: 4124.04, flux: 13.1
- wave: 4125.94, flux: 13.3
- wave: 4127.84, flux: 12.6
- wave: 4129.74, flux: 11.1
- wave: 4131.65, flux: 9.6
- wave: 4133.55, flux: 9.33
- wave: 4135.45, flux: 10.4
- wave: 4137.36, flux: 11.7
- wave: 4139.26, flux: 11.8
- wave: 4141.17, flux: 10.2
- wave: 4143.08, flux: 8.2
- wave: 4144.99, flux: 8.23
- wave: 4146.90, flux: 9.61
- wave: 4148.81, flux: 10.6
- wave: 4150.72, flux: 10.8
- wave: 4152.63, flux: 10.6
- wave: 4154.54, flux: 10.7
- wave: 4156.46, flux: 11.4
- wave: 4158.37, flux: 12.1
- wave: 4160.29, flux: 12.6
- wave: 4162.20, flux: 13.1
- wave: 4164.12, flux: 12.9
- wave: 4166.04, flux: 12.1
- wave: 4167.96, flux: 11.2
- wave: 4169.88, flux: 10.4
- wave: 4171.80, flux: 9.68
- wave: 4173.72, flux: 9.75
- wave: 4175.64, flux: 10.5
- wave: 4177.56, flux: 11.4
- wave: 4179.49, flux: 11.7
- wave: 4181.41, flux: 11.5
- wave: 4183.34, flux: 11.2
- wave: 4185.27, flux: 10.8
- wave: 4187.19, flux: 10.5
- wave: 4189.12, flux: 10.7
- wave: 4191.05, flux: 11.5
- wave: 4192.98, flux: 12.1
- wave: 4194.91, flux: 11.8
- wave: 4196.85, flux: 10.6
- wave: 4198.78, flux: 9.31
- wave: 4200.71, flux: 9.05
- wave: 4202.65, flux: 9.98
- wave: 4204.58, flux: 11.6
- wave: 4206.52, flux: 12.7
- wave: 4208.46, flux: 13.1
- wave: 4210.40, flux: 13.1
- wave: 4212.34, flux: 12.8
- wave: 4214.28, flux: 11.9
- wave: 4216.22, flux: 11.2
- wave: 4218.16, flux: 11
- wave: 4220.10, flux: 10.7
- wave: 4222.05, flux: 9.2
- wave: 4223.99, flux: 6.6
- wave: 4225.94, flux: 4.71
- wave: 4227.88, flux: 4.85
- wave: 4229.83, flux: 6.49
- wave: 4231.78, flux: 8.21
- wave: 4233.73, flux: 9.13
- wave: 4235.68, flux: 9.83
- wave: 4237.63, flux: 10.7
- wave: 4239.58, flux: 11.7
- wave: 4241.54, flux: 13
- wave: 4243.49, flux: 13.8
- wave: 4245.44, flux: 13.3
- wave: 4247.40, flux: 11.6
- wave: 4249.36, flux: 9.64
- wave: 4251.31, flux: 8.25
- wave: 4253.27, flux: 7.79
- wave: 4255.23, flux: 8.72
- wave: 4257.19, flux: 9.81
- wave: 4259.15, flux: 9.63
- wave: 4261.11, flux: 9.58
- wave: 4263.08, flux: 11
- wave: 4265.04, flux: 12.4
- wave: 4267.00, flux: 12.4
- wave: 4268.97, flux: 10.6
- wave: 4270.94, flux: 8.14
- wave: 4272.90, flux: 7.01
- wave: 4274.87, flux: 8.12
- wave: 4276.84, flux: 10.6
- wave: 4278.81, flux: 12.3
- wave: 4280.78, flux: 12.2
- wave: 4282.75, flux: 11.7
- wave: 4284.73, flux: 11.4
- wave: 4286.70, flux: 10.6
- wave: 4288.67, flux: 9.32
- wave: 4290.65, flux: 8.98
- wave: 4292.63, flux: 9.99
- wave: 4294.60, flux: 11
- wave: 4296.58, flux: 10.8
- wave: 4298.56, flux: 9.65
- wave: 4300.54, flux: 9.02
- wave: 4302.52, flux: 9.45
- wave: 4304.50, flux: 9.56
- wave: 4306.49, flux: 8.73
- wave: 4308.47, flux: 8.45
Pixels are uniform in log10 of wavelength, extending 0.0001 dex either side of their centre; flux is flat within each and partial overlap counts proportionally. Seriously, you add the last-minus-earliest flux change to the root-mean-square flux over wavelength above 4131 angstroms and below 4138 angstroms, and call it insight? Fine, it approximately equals 12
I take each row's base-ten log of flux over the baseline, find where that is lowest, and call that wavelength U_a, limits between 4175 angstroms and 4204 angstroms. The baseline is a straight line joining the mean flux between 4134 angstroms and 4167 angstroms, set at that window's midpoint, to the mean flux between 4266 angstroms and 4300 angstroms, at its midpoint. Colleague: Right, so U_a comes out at 4200.71 angstroms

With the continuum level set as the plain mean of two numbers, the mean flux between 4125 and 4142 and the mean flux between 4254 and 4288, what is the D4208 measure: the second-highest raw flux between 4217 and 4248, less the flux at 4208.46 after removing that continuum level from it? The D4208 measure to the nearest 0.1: 10.9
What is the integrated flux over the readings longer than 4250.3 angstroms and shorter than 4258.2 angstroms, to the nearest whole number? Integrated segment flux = 68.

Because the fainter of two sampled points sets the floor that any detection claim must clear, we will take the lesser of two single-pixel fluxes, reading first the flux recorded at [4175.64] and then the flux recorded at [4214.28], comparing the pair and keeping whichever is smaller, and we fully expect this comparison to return 10.5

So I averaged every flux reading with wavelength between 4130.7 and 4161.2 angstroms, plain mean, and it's 10.5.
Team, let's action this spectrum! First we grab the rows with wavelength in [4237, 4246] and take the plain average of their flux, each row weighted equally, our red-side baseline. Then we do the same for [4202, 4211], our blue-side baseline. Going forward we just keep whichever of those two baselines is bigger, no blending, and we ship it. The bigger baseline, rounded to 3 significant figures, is 12.5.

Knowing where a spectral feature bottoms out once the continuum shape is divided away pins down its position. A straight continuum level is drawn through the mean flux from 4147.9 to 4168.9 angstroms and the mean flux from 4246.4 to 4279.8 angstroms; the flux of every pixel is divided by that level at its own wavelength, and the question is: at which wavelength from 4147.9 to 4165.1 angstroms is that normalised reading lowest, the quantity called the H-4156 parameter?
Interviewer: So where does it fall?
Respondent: 4148.81 angstroms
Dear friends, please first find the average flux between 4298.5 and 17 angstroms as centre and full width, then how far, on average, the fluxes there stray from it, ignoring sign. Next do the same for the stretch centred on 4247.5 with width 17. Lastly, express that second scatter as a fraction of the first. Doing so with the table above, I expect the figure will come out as 3.3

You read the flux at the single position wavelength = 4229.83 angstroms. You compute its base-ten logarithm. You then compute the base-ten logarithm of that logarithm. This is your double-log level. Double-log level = -0.090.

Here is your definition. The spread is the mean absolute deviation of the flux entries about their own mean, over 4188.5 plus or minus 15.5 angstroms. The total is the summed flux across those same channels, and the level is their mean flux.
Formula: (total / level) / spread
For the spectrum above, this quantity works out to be 22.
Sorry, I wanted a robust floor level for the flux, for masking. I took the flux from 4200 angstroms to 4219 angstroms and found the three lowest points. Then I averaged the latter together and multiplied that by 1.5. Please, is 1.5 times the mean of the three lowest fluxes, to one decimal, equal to 15.0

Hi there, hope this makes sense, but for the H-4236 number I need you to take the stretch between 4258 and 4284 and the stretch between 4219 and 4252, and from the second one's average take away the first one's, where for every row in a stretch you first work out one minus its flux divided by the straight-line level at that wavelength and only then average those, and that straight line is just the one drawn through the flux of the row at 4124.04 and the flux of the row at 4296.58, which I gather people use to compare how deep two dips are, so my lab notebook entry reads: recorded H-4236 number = 0.12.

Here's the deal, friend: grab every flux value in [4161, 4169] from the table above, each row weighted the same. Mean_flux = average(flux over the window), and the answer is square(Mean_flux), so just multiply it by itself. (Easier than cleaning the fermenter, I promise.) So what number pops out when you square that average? 152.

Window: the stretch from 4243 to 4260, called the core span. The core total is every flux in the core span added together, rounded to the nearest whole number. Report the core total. 93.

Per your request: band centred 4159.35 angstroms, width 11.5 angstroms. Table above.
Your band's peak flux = 13.1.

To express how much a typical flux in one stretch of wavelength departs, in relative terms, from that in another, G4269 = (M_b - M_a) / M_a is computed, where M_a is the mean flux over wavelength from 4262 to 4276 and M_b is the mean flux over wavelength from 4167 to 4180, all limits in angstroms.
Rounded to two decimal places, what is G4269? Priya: 0.07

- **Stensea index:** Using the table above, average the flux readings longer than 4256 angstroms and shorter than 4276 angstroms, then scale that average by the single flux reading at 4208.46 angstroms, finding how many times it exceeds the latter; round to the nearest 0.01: 0.75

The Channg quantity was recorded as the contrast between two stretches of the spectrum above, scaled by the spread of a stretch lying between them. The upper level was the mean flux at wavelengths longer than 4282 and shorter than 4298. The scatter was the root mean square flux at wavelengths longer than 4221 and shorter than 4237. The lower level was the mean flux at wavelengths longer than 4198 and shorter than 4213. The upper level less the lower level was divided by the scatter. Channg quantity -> -0.13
